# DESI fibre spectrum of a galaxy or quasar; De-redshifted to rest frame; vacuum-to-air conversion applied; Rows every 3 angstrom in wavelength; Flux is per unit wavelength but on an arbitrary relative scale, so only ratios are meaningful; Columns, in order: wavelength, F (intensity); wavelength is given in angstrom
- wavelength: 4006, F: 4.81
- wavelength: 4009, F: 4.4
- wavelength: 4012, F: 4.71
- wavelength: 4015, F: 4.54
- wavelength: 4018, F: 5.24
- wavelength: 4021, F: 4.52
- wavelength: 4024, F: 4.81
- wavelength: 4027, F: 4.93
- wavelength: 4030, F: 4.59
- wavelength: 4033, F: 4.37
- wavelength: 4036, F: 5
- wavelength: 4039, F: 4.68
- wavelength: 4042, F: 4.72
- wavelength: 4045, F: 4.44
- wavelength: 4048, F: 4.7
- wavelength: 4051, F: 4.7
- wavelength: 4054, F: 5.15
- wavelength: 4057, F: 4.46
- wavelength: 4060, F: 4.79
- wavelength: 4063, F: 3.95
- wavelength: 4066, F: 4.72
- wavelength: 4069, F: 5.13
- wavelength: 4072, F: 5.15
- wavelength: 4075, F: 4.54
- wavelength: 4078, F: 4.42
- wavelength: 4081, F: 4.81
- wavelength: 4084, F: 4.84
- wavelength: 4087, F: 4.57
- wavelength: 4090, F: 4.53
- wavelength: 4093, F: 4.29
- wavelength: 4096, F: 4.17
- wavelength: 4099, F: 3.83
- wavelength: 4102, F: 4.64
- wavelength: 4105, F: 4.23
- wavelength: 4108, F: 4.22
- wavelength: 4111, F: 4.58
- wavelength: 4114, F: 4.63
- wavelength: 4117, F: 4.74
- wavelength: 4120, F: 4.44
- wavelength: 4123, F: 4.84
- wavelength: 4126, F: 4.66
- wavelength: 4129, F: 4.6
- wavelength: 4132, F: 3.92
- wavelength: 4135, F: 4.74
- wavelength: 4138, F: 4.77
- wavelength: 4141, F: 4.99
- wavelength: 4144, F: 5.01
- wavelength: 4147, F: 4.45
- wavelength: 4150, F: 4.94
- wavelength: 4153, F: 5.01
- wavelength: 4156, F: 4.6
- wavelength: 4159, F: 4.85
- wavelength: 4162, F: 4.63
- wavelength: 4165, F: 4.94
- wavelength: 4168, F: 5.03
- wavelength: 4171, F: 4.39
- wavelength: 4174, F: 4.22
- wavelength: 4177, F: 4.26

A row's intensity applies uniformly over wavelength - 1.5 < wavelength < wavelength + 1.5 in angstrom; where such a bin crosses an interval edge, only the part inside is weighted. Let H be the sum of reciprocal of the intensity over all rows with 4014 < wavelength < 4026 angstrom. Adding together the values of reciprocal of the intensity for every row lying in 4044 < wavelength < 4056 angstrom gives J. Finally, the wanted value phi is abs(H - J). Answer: 0.00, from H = 0.84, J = 0.84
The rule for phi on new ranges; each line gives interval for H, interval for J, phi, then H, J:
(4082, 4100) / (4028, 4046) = 0.08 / 1.38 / 1.30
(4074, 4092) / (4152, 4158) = 0.88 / 1.30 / 0.42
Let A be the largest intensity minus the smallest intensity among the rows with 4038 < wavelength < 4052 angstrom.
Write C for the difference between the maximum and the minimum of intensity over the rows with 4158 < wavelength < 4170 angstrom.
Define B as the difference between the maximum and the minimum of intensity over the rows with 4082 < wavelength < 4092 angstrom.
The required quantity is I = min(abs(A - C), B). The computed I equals 0.12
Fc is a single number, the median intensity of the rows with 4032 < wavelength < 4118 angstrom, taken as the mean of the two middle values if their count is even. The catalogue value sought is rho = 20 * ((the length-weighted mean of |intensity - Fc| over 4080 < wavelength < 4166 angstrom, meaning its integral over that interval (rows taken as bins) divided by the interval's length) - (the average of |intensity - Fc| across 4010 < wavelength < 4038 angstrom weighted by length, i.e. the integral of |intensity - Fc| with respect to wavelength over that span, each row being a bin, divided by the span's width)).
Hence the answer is 0.2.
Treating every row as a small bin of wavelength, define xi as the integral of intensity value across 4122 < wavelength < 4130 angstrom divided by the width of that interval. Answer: 4.70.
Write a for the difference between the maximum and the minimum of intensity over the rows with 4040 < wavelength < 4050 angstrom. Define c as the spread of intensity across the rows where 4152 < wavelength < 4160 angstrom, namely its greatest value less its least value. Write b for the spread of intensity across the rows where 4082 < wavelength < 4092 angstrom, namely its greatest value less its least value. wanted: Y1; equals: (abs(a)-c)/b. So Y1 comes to -0.42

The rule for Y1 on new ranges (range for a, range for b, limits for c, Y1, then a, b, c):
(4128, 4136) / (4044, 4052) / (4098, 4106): 0.04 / 0.82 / 0.26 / 0.81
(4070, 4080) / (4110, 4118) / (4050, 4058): 0.25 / 0.73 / 0.16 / 0.69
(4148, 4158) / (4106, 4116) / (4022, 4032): 0.17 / 0.41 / 0.41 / 0.34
